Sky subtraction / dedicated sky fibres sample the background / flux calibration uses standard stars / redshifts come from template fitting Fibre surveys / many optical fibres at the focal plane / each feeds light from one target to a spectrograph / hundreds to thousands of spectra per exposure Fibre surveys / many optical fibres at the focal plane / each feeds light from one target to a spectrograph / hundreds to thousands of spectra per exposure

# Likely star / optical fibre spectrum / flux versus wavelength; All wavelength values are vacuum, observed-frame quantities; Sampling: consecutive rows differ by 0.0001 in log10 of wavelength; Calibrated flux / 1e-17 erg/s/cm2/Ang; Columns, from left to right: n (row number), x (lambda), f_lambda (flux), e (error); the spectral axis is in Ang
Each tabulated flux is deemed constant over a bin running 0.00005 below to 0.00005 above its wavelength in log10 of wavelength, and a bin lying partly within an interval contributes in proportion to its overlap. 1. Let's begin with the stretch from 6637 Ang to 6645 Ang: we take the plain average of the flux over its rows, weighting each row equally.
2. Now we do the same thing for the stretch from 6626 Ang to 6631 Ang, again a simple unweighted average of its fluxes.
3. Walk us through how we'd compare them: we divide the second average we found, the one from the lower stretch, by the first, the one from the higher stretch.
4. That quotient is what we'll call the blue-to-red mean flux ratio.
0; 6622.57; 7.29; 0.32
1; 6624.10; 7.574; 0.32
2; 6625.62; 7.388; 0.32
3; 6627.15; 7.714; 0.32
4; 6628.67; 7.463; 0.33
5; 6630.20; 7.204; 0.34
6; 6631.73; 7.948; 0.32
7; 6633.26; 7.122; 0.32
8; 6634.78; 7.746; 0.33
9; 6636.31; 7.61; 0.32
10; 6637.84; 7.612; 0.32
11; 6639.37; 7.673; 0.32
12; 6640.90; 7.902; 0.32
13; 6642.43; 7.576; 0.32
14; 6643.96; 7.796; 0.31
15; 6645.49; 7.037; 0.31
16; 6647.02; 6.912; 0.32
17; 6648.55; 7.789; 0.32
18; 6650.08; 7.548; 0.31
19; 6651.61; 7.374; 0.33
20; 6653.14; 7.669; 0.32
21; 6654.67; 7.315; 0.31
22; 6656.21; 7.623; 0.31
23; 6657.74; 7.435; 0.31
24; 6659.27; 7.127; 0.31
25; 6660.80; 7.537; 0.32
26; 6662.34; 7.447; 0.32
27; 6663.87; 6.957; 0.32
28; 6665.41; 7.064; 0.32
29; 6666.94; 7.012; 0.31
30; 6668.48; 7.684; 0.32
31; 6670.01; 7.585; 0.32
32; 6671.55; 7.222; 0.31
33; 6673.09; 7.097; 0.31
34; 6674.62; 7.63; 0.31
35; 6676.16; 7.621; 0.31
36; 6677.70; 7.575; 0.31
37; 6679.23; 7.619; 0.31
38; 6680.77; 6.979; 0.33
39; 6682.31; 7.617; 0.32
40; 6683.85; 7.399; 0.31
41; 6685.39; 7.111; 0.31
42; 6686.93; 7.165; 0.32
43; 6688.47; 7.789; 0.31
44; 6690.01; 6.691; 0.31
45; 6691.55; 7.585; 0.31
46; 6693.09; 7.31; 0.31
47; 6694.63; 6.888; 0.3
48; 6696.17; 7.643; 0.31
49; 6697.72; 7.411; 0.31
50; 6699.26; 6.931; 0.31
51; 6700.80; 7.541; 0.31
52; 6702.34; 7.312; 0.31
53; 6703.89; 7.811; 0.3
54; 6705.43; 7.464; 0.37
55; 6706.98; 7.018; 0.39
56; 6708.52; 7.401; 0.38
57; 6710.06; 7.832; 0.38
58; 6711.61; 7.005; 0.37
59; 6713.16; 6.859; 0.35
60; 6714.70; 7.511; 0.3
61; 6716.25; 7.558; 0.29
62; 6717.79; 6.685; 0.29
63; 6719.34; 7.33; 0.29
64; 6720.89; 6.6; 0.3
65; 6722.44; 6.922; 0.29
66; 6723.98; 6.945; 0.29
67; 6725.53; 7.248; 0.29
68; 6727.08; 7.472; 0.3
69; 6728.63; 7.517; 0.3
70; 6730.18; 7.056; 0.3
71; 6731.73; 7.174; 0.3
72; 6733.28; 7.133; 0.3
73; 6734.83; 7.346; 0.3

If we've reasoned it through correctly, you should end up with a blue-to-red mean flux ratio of 0.97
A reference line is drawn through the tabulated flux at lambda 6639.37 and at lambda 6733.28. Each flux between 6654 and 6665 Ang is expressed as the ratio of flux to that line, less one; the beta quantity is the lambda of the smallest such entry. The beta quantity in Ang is 6663.87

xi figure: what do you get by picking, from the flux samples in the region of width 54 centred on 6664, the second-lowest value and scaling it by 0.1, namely 0.691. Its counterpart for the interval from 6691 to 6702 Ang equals 0.693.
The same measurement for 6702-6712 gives 0.702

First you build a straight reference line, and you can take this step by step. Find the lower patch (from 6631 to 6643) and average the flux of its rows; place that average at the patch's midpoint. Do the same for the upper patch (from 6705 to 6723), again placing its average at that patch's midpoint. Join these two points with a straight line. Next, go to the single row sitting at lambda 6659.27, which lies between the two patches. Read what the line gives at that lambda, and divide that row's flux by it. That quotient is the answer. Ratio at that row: 0.95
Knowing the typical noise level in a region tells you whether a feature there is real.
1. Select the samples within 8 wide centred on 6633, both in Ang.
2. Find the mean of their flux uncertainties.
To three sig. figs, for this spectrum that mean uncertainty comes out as 0.326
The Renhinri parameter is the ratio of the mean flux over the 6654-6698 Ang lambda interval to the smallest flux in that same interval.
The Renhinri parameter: 1.10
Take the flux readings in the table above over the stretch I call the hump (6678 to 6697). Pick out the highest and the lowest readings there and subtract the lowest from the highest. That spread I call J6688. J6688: 1.1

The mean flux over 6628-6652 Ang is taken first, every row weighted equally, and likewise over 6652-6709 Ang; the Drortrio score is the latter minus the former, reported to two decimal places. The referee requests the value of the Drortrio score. -0.16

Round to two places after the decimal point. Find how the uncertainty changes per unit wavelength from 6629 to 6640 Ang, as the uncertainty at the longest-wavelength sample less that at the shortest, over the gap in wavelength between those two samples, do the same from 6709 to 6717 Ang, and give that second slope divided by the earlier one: 6.67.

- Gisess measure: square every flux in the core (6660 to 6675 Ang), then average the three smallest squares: 49.2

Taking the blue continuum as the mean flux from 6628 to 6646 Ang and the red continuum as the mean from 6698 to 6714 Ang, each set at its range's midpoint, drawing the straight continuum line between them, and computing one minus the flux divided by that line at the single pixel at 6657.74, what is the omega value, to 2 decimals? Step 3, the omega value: 0.01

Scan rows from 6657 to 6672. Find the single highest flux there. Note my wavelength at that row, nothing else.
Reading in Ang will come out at 6668.48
